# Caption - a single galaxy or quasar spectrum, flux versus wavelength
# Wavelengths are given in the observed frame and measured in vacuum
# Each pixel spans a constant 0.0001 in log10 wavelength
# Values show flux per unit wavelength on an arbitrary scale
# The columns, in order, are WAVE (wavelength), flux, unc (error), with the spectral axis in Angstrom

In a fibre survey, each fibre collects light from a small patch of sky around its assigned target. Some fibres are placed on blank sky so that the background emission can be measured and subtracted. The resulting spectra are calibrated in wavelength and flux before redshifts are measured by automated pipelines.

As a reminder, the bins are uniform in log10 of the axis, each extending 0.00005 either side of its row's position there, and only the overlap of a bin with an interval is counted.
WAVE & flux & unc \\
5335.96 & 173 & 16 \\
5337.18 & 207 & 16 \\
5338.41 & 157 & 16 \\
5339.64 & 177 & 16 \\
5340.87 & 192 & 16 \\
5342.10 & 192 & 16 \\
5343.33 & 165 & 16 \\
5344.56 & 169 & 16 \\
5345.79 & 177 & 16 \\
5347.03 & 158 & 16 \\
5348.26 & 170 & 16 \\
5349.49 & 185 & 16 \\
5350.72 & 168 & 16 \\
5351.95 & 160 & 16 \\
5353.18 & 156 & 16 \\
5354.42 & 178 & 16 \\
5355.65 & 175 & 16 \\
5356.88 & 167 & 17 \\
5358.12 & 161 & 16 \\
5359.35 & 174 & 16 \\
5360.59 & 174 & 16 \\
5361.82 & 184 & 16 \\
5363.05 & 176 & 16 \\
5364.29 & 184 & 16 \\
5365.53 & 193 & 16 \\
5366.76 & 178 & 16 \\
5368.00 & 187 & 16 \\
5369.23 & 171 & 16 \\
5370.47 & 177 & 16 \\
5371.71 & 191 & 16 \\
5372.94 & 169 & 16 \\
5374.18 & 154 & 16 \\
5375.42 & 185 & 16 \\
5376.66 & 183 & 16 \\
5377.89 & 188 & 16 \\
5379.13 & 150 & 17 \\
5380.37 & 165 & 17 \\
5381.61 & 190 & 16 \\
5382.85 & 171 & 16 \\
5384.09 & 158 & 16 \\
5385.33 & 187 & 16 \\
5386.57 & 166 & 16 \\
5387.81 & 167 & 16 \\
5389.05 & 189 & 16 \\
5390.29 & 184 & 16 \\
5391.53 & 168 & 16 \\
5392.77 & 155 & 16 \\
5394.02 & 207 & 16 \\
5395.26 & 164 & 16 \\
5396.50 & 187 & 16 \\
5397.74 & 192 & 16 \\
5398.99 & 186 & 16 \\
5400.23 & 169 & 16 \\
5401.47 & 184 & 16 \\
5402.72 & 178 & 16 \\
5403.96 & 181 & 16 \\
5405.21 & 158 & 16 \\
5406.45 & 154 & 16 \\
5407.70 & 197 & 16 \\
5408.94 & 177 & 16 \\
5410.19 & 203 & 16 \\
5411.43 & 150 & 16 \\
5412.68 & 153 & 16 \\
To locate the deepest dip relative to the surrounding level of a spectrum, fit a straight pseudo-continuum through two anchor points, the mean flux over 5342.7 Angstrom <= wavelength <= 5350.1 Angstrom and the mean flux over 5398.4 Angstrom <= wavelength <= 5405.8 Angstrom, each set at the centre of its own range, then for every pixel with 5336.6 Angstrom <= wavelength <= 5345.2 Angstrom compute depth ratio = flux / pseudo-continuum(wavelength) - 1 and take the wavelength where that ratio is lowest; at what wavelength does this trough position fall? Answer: 5338.41 Angstrom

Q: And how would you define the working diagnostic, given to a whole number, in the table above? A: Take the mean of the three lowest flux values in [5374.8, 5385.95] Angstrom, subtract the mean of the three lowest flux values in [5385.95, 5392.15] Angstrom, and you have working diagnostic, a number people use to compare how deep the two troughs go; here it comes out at -9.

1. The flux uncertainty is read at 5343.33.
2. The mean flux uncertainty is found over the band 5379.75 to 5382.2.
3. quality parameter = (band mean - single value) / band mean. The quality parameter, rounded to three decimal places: 0.030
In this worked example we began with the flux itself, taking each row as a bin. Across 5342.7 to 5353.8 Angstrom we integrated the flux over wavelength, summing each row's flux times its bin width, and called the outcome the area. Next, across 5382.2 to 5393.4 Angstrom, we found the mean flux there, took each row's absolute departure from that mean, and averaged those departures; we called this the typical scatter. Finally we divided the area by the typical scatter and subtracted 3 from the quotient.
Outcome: 183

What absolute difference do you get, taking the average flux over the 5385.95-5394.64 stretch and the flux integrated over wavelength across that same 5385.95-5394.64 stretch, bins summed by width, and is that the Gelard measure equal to 1358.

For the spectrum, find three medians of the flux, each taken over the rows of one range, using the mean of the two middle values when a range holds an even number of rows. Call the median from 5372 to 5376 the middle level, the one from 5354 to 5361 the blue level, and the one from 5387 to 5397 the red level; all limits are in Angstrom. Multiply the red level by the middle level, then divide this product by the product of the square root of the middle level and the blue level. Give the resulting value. 13.1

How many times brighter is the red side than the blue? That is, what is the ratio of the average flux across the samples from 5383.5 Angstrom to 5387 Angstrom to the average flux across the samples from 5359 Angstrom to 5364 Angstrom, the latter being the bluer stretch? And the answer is 0.96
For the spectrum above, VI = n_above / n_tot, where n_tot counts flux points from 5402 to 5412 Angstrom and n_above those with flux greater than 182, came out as 0.25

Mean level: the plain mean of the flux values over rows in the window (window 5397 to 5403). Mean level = 182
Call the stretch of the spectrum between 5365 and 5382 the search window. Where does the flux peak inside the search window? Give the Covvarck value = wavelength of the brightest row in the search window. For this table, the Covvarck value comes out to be 5365.53 Angstrom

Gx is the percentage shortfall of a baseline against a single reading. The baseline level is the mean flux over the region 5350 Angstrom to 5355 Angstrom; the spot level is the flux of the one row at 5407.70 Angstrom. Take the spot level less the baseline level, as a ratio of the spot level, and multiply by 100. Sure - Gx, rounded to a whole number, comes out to 16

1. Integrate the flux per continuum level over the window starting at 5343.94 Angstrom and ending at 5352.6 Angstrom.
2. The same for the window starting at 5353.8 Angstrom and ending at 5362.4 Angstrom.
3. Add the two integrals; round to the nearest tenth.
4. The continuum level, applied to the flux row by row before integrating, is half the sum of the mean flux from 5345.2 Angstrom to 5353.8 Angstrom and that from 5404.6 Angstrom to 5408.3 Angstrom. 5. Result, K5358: 17.5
